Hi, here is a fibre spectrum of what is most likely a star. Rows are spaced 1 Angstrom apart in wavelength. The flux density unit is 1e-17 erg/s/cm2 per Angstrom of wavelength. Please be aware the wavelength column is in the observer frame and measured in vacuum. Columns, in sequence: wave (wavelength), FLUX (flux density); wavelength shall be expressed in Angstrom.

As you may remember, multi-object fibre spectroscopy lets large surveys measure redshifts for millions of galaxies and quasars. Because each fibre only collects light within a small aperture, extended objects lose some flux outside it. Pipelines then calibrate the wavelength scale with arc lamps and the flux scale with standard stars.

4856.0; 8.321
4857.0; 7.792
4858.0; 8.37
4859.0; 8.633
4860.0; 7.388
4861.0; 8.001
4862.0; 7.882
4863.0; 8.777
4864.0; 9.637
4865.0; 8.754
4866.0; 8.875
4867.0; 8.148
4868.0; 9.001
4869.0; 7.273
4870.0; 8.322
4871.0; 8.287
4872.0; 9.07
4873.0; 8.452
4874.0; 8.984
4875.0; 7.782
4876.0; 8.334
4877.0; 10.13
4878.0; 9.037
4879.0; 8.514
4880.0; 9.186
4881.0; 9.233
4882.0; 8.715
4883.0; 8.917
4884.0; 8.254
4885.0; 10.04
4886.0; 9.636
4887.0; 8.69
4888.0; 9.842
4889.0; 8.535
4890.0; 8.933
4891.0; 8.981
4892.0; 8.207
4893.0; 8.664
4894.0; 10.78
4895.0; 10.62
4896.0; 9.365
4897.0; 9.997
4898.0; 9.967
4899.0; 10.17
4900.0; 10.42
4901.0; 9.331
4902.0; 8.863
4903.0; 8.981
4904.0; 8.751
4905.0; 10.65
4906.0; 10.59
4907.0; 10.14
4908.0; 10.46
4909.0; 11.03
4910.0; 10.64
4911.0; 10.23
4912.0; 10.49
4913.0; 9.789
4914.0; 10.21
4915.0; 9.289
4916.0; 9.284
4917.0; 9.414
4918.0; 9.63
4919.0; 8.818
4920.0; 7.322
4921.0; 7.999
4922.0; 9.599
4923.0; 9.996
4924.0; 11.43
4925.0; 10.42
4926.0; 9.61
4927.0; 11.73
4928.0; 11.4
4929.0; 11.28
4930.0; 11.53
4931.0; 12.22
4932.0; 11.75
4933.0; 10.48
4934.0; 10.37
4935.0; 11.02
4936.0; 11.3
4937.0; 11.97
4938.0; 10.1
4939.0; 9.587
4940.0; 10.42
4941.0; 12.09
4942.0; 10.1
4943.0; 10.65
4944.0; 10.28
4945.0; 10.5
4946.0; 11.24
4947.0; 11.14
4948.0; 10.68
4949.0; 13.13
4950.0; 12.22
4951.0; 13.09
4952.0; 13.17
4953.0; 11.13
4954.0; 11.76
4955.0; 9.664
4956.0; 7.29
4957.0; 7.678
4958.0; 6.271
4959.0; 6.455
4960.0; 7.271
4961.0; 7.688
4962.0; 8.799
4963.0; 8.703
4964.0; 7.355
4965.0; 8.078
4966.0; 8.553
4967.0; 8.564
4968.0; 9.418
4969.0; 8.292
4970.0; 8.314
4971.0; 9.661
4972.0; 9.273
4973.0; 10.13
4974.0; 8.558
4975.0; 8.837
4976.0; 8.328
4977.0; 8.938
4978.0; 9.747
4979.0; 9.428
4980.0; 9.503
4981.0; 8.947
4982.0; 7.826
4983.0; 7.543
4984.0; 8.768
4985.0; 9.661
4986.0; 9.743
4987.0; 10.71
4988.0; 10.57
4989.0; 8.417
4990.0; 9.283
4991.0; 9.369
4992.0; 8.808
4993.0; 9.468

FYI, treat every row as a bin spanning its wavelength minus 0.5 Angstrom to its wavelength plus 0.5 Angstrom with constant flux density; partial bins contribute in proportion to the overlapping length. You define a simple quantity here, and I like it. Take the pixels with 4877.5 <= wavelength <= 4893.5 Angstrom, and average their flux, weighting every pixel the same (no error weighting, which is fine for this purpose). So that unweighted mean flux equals 9.0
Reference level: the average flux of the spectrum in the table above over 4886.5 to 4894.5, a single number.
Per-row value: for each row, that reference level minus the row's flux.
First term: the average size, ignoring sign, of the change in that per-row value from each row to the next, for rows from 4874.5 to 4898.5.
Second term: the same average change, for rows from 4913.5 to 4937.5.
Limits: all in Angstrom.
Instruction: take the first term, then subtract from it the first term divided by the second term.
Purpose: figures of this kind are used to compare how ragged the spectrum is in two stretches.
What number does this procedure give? -0.30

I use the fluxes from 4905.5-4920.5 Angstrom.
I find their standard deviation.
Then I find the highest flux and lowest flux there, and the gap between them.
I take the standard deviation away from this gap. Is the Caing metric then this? 2.8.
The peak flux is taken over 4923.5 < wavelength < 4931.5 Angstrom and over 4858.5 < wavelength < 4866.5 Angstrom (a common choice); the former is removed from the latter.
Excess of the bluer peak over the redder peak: -2.6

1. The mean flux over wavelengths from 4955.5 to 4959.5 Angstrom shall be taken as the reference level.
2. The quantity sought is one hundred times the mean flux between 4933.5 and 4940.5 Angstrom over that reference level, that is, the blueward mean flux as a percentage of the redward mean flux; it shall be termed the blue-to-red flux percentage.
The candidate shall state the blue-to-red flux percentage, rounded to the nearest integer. 154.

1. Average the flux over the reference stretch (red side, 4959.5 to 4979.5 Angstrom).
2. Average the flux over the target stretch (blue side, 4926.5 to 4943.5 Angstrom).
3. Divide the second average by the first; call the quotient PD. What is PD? 1.27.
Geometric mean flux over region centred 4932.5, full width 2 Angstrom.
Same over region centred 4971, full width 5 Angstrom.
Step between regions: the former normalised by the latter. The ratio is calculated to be 1.22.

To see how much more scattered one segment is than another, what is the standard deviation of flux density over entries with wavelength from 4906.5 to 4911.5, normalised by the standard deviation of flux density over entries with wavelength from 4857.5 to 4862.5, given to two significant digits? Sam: 0.74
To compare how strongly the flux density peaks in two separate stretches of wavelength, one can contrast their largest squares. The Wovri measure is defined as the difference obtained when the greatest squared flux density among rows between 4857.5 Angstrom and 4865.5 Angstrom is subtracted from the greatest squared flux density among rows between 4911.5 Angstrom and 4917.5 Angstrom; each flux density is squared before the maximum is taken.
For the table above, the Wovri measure 17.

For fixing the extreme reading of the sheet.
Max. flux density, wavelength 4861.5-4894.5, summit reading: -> 10.78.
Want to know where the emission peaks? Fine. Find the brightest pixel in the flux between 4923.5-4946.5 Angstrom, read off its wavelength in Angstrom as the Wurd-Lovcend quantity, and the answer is 4931.0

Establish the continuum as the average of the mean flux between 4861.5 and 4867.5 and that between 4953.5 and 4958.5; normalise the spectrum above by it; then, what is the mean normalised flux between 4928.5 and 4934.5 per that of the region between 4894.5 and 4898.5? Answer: 1.13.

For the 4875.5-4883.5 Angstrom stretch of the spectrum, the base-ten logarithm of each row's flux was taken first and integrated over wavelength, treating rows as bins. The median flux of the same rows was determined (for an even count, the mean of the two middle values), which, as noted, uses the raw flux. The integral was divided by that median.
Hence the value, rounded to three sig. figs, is 0.850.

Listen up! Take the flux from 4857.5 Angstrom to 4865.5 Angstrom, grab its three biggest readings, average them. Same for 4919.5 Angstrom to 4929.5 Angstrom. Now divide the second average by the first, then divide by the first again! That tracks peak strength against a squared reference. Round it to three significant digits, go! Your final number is 0.140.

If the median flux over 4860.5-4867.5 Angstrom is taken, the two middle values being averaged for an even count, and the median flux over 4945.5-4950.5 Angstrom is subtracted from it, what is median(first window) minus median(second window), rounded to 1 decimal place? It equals -2.5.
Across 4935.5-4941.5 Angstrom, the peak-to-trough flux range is 2.5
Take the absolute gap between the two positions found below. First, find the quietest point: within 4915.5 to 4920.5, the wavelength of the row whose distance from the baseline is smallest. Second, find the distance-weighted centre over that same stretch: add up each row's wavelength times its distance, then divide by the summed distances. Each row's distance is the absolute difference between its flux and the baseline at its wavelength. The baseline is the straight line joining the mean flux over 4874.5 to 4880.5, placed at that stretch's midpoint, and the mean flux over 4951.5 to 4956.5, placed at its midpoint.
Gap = 1.1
